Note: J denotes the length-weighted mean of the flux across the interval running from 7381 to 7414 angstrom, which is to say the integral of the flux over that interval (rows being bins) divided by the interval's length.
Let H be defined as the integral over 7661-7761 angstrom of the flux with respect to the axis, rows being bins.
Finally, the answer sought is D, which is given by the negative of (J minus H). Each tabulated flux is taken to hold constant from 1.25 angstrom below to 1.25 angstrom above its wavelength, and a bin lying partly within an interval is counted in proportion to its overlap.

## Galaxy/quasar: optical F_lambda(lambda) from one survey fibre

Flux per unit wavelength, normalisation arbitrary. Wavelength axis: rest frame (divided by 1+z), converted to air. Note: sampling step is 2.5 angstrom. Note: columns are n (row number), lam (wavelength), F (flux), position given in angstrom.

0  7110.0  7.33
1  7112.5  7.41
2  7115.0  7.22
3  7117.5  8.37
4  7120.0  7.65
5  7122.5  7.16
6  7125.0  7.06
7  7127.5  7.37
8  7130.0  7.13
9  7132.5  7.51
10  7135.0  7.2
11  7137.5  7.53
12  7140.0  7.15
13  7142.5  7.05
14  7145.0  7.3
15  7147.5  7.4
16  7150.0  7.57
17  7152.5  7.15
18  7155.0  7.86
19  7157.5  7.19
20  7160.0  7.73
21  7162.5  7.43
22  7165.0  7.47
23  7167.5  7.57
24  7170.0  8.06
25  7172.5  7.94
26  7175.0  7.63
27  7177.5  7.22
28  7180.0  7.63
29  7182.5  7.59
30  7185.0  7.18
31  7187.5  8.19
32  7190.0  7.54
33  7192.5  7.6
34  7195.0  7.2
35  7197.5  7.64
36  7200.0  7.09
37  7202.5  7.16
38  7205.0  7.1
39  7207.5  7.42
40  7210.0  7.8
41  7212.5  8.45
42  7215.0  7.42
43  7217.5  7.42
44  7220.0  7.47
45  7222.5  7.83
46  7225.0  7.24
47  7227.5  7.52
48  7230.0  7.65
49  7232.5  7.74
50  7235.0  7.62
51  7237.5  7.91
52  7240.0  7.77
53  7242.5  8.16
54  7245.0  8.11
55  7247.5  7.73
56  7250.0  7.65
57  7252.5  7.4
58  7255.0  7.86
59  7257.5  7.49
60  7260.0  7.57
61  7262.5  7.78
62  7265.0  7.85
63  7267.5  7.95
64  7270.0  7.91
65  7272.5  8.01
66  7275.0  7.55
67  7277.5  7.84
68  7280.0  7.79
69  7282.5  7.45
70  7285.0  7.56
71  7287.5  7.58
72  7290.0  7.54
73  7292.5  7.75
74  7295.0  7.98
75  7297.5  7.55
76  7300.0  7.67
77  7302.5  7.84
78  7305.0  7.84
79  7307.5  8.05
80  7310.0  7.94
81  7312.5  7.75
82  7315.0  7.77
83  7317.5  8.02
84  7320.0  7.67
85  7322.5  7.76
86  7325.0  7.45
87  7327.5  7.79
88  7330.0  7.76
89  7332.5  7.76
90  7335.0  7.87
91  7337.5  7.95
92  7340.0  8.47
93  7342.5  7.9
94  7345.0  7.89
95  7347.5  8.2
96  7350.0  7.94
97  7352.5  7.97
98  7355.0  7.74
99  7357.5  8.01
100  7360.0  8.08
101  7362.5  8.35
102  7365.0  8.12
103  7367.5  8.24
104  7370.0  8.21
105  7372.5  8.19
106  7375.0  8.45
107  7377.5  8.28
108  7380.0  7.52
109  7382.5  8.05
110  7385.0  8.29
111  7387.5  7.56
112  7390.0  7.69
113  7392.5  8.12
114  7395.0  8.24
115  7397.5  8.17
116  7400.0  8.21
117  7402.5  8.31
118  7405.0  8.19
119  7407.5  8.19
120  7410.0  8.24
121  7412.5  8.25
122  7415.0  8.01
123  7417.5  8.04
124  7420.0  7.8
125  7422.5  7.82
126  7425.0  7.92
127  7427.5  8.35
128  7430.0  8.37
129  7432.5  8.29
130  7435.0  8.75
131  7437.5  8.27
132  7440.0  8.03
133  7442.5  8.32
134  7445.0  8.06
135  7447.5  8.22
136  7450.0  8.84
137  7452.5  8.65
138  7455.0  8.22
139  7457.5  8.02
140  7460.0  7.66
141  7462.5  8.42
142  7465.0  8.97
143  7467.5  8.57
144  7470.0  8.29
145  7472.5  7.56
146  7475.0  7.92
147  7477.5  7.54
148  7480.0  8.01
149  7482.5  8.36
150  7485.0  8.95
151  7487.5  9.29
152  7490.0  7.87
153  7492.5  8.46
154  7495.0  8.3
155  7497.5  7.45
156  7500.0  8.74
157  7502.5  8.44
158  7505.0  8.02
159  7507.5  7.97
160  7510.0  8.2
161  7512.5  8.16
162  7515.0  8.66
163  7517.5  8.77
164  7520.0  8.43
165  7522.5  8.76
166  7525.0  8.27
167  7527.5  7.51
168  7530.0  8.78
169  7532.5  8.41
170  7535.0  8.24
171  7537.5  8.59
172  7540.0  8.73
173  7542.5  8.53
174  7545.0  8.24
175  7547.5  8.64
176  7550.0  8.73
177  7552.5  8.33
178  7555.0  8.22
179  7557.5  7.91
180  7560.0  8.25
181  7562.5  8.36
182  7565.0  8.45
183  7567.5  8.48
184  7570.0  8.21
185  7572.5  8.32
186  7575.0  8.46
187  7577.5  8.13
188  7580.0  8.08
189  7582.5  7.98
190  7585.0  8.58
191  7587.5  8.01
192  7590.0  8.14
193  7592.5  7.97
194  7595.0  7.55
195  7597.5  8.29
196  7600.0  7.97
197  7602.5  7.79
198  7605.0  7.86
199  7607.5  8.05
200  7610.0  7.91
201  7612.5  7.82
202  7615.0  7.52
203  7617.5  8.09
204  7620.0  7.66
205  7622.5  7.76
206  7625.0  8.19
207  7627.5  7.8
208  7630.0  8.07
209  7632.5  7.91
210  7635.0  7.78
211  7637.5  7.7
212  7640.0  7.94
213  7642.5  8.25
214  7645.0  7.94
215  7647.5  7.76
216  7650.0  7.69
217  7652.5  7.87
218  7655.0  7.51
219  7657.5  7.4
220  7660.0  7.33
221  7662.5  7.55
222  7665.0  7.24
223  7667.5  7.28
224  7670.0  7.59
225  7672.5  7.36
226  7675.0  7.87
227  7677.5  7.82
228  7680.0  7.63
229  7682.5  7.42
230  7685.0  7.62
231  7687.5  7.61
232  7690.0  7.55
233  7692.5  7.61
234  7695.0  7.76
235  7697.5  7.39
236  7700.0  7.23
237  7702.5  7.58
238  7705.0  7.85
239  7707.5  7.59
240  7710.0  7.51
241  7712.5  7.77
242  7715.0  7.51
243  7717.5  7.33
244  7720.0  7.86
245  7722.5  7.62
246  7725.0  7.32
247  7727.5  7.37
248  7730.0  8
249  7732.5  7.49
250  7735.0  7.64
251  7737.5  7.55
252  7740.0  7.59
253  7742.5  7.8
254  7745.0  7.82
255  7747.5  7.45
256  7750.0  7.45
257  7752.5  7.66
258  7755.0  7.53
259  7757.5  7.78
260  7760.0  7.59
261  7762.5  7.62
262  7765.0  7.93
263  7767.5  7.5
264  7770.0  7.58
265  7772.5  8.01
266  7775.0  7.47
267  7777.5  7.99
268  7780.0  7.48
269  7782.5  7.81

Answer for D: 750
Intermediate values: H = 758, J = 8.11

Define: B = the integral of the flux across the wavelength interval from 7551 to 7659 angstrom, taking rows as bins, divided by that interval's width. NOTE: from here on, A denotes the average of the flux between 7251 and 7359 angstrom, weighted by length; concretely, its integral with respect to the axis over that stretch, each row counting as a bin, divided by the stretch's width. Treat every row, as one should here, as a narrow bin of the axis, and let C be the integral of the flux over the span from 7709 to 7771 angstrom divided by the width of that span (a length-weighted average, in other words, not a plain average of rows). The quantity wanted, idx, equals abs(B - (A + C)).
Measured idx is 7.4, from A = 7.80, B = 8.00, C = 7.61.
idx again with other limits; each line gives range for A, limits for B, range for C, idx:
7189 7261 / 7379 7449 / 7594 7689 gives 7.2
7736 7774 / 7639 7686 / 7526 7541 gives 8.4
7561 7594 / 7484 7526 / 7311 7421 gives 7.9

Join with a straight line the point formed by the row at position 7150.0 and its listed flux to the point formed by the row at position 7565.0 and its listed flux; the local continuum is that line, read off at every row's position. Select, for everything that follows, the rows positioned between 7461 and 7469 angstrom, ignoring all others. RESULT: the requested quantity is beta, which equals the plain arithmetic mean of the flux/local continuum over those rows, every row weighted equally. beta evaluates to 1.05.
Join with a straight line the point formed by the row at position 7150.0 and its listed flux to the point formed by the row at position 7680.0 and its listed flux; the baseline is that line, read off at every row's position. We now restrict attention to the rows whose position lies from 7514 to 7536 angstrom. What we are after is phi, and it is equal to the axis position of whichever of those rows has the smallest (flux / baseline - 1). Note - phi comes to 7527.5 angstrom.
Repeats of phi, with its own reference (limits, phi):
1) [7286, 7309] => 7290.0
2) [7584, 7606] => 7595.0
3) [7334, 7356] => 7355.0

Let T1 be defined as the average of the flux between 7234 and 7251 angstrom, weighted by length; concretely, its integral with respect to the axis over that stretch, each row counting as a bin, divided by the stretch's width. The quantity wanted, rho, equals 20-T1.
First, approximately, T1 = 7.86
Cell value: 12.14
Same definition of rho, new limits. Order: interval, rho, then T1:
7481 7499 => 11.62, 8.38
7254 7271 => 12.23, 7.77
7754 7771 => 12.35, 7.65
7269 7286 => 12.27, 7.73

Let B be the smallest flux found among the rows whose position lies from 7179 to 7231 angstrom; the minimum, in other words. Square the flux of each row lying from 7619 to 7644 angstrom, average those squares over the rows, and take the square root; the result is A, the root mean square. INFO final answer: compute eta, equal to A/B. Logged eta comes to 1.12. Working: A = 7.91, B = 7.09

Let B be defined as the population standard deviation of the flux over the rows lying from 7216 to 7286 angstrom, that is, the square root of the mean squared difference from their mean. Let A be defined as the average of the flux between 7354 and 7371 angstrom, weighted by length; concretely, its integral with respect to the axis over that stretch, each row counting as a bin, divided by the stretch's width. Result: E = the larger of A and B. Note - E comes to 8.11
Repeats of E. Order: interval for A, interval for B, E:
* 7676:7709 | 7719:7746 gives 7.59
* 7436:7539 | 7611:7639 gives 8.30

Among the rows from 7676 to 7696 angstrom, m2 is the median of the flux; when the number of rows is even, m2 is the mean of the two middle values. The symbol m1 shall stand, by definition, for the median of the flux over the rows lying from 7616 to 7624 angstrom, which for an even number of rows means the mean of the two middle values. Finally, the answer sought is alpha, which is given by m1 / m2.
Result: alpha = 1.02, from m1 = 7.8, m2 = 7.6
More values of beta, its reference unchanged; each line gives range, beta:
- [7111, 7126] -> 1.00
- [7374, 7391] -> 0.99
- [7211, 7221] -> 1.00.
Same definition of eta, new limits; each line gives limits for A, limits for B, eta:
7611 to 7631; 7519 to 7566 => 1.05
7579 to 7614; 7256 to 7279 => 1.07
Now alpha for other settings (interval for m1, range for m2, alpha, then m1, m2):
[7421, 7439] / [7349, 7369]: 1.03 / 8.3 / 8.0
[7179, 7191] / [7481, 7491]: 0.88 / 7.6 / 8.7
